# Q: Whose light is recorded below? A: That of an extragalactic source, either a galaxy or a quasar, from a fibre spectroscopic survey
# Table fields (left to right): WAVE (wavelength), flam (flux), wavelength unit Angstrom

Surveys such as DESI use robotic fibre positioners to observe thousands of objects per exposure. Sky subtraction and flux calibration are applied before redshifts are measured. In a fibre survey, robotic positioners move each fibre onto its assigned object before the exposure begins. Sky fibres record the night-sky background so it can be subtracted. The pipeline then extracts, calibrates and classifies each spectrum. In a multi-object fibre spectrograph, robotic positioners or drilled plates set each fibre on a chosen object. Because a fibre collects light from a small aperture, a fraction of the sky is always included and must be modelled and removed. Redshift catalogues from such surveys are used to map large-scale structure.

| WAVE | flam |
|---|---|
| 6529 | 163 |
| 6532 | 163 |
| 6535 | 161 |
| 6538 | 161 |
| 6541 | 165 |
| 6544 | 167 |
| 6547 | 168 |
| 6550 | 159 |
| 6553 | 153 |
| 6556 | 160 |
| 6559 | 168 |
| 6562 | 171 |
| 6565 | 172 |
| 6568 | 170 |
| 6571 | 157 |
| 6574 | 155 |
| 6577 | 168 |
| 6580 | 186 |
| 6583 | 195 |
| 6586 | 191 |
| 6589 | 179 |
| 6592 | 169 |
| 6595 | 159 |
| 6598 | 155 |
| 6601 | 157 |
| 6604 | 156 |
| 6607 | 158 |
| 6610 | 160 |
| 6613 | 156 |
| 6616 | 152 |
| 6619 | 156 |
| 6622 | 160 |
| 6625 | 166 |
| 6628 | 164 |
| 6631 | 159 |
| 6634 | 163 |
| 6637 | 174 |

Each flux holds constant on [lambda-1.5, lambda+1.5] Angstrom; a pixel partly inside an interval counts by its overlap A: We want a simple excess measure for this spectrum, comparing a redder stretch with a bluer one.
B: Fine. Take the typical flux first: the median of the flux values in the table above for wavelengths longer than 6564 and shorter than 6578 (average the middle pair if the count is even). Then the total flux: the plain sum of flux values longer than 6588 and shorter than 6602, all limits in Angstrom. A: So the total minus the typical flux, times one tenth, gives 65.1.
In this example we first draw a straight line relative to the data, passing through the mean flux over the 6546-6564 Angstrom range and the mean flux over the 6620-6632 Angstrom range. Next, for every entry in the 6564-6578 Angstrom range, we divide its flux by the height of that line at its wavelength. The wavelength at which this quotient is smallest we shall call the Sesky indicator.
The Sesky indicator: 6574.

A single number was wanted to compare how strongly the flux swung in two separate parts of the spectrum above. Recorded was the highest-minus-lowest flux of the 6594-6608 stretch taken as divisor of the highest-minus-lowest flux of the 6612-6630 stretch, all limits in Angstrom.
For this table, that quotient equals 3.5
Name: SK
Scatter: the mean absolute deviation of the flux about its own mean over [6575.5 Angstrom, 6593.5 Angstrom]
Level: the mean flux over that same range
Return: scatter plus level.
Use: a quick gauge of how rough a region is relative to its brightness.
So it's 191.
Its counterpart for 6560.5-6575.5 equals 172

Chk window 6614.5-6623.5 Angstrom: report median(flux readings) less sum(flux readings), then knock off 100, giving -412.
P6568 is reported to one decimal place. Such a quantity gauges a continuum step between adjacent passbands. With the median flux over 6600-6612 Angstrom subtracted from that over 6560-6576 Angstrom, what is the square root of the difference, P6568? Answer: 3.5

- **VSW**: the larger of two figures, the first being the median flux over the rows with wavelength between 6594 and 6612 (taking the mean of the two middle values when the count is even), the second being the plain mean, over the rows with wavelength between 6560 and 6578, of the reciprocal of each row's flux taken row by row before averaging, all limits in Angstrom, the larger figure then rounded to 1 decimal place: 157.5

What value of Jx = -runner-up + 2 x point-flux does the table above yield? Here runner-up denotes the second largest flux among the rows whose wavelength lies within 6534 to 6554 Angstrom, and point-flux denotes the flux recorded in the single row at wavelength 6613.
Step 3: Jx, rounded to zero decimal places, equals 145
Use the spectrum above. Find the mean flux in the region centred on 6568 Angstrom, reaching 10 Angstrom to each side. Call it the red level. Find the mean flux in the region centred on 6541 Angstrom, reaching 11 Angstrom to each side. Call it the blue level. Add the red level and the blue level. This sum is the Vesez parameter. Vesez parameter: 329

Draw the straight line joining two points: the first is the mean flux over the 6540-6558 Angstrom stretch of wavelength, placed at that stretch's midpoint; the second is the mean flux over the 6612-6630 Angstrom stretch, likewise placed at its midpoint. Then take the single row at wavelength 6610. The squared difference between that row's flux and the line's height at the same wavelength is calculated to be 0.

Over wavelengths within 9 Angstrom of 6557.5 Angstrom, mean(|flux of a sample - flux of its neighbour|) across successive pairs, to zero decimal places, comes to 5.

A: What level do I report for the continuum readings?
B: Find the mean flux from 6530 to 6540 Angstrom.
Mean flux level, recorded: 162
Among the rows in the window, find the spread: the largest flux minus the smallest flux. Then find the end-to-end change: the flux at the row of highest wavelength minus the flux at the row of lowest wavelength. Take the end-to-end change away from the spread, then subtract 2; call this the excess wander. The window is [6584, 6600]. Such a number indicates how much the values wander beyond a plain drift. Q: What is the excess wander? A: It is 70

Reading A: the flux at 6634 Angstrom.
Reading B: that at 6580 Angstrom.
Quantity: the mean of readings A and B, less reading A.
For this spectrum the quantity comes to 11.5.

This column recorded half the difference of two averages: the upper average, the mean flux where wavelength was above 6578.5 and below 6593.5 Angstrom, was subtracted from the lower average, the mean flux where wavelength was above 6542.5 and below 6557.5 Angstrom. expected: -11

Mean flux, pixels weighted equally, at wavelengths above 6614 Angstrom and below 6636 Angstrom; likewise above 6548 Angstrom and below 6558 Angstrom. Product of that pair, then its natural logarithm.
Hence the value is 10.1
